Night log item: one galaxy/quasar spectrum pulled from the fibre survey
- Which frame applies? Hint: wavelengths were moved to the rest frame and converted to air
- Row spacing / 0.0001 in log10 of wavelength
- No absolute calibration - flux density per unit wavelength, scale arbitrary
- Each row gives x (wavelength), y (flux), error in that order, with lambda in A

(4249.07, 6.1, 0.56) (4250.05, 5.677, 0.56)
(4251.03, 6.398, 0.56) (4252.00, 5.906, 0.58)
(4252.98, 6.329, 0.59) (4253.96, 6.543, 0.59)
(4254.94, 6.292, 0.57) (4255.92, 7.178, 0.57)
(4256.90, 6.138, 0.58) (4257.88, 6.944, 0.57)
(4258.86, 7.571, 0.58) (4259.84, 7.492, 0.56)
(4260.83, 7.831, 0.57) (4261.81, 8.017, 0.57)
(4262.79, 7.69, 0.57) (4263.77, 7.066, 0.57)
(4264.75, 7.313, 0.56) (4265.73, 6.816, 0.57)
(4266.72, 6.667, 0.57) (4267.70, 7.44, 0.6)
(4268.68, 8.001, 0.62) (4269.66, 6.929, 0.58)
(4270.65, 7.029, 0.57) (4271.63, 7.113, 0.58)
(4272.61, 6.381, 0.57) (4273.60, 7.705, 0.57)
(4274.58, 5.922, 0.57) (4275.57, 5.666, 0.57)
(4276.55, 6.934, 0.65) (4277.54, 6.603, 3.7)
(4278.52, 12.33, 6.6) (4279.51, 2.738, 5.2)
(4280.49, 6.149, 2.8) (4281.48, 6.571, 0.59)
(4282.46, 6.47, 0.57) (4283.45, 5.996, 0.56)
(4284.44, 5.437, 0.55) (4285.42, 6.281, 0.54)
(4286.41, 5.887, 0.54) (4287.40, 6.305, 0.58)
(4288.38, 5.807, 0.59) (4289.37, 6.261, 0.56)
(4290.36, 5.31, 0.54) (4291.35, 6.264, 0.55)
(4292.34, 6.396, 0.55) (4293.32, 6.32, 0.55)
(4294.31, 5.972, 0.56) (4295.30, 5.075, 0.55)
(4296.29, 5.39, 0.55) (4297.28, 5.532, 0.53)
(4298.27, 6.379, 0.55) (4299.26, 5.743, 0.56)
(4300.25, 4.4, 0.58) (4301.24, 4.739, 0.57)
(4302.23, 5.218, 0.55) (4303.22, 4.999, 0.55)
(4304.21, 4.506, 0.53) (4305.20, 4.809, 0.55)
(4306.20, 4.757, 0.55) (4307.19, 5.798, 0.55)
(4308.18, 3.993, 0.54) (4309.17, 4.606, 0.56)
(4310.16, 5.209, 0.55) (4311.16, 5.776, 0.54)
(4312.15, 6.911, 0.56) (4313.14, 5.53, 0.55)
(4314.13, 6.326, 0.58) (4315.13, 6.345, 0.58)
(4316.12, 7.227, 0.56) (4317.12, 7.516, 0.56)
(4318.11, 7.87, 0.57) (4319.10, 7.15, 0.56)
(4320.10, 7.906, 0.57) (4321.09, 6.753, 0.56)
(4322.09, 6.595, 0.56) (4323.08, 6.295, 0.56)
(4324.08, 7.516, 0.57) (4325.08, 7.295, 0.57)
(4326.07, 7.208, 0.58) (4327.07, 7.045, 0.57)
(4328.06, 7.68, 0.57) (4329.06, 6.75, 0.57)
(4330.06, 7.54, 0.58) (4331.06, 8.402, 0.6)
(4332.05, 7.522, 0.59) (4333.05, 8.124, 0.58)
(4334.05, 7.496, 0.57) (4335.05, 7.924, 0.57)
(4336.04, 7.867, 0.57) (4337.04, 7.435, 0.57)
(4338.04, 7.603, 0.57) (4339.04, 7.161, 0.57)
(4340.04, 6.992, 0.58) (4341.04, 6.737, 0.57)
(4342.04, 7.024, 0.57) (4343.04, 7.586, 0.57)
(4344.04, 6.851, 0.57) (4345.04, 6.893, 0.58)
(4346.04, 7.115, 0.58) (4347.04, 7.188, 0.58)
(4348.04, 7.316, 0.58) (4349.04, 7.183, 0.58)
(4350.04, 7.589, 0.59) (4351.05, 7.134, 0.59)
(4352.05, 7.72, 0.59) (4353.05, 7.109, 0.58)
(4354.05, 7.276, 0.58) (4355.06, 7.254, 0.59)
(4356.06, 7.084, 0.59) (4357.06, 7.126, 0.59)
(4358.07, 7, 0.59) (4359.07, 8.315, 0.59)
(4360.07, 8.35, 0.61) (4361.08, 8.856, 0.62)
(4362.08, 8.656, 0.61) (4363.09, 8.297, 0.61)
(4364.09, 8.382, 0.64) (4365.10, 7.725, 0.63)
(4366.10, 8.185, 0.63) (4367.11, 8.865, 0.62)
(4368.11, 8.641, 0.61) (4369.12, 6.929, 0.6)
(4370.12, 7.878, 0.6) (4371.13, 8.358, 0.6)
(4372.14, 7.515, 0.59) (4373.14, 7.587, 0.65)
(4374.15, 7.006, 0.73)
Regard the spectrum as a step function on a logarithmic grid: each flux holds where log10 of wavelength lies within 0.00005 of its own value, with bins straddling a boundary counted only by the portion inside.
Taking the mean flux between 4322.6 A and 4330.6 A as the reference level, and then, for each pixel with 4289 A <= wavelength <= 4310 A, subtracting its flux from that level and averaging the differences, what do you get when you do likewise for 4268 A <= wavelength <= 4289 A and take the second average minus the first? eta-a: -1.2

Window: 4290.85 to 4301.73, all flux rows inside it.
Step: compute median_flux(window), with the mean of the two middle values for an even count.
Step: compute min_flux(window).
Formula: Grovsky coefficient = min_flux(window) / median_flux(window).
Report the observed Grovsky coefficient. 0.77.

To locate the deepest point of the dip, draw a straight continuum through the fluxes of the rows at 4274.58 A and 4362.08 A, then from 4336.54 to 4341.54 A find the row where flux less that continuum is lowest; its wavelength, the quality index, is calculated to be 4341.04 A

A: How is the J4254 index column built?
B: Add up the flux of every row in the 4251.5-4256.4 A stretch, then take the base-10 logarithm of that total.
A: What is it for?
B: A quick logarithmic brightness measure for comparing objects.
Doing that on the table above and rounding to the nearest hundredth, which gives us 1.51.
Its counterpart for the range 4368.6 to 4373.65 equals 1.58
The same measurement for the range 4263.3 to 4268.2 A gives 1.55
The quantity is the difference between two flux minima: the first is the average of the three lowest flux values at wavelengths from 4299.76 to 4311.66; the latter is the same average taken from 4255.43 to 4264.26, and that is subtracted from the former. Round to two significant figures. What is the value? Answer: -2.4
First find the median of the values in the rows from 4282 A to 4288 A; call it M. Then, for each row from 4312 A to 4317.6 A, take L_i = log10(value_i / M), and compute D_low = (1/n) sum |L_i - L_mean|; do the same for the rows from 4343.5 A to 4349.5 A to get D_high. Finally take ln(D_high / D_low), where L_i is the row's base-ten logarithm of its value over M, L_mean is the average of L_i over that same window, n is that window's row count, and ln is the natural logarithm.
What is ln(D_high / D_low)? -1.4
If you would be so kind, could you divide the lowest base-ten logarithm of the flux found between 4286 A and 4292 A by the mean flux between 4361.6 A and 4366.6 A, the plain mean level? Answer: 0.088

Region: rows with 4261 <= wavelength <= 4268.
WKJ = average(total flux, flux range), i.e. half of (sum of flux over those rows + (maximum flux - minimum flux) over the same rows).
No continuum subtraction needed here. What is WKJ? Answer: 26.2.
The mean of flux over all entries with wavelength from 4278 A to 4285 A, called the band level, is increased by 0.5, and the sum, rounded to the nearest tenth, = 7.0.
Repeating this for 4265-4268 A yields 7.5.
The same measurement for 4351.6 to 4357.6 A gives 7.8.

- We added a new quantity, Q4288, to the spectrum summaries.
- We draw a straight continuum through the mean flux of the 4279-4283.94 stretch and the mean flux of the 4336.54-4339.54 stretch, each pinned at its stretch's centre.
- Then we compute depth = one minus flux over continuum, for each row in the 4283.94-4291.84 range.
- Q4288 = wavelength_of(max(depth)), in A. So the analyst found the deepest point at 4290.36 A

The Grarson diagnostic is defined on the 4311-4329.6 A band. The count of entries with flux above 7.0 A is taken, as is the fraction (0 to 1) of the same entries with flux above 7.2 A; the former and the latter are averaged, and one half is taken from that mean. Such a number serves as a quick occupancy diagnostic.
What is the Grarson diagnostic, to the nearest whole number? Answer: 5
